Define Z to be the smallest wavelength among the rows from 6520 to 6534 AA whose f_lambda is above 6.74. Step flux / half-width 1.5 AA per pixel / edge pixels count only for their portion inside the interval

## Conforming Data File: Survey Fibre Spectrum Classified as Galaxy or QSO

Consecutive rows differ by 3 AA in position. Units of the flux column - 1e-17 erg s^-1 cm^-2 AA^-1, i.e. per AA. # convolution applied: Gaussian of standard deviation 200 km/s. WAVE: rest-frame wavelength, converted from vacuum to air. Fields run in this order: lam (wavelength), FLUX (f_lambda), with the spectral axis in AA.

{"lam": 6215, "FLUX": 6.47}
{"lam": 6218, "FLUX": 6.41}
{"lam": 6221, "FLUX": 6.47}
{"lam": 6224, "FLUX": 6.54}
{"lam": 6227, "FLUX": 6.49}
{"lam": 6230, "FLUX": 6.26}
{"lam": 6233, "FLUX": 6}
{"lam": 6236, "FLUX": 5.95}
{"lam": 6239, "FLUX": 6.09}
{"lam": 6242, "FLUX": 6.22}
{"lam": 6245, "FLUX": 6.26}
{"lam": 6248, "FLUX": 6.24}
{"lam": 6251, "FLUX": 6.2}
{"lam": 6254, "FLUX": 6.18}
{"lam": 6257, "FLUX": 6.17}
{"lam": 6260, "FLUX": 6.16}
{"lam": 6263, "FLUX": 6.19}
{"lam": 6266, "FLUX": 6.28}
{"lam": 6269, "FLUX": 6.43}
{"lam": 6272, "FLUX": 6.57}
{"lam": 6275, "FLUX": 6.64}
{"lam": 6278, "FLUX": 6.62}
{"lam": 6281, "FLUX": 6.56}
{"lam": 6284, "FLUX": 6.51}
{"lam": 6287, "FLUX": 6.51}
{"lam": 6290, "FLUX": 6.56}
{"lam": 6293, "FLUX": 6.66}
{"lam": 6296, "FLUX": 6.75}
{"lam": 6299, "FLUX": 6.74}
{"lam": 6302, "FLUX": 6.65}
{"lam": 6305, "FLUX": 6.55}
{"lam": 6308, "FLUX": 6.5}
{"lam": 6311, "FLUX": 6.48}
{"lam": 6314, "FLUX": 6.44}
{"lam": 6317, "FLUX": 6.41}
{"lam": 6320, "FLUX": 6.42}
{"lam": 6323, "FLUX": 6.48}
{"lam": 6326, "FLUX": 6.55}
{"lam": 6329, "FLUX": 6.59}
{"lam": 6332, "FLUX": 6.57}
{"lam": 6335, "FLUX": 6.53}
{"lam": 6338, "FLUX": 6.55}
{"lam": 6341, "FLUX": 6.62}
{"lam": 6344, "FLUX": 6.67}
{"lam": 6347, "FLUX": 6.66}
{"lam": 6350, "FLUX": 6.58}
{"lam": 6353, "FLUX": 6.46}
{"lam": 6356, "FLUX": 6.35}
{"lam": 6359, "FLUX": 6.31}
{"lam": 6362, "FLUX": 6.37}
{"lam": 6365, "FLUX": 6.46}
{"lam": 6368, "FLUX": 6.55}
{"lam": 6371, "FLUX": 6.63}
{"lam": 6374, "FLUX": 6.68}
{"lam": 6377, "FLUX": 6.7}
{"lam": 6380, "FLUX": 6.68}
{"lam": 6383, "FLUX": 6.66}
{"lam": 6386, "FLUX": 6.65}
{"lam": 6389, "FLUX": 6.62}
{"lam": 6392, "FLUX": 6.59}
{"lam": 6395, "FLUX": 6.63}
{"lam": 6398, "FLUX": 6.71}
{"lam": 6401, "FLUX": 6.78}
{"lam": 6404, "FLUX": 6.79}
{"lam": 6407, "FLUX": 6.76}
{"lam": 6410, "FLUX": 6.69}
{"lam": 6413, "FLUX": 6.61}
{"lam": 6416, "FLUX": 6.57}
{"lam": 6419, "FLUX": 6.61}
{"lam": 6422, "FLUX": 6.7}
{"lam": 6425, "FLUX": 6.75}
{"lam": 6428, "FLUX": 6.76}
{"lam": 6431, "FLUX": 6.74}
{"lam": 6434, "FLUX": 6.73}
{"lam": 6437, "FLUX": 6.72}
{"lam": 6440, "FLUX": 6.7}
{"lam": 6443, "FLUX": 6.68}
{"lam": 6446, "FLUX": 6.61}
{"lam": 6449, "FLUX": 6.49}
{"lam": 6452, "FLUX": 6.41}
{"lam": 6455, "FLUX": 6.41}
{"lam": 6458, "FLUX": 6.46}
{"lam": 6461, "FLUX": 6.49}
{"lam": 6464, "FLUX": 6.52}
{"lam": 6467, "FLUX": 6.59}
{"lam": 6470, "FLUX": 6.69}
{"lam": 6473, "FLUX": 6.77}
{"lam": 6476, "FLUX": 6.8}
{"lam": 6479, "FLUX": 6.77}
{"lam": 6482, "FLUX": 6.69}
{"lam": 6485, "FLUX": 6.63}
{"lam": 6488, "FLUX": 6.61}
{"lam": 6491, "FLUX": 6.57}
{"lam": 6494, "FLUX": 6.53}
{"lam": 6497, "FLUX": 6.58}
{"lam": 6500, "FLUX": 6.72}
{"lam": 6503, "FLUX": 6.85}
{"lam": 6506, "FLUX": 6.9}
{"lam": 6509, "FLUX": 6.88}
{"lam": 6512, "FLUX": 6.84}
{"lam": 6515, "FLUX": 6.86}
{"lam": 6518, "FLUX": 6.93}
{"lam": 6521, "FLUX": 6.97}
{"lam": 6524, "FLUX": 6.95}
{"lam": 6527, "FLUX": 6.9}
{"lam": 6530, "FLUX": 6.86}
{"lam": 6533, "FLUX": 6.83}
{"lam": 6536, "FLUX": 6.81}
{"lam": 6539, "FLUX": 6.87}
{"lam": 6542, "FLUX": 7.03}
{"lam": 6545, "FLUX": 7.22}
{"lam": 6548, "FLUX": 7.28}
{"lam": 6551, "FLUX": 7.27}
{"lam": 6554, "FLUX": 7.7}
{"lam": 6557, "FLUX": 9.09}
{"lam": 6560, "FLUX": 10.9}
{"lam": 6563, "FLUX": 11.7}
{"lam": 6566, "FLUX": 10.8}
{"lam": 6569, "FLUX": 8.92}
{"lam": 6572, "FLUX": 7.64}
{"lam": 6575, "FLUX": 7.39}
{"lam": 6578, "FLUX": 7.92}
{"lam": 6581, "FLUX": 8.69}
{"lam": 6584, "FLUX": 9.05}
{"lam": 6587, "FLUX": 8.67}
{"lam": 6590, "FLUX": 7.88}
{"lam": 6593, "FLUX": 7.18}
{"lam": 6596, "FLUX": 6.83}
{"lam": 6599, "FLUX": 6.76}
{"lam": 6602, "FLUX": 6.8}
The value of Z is 6521 AA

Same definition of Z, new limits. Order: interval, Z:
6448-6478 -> 6473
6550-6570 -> 6551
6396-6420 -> 6401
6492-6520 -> 6503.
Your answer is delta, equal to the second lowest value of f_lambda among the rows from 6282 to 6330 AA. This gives 6.42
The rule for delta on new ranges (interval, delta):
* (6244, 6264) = 6.17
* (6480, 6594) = 6.57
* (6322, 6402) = 6.35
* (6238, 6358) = 6.16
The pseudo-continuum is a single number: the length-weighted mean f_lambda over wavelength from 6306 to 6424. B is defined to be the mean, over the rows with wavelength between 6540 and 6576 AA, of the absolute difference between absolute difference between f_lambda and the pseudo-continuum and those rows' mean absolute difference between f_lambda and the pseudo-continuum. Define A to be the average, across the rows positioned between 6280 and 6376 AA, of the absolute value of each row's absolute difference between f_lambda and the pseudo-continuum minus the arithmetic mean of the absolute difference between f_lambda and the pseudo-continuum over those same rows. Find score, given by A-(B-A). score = -1.31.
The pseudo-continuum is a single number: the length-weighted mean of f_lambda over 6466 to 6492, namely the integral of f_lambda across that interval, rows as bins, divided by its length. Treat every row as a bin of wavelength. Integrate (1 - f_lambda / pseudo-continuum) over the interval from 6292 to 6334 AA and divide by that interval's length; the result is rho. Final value 0.019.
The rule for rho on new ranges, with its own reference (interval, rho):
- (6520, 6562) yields -0.127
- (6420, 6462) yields 0.010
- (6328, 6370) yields 0.025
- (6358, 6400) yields 0.013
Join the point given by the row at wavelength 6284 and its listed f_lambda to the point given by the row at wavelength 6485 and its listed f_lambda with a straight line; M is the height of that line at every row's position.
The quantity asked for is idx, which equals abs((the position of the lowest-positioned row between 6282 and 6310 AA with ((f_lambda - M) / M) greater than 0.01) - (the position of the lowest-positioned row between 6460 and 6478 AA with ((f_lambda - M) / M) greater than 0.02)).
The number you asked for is 180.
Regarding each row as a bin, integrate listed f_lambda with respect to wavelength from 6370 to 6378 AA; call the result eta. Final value 53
